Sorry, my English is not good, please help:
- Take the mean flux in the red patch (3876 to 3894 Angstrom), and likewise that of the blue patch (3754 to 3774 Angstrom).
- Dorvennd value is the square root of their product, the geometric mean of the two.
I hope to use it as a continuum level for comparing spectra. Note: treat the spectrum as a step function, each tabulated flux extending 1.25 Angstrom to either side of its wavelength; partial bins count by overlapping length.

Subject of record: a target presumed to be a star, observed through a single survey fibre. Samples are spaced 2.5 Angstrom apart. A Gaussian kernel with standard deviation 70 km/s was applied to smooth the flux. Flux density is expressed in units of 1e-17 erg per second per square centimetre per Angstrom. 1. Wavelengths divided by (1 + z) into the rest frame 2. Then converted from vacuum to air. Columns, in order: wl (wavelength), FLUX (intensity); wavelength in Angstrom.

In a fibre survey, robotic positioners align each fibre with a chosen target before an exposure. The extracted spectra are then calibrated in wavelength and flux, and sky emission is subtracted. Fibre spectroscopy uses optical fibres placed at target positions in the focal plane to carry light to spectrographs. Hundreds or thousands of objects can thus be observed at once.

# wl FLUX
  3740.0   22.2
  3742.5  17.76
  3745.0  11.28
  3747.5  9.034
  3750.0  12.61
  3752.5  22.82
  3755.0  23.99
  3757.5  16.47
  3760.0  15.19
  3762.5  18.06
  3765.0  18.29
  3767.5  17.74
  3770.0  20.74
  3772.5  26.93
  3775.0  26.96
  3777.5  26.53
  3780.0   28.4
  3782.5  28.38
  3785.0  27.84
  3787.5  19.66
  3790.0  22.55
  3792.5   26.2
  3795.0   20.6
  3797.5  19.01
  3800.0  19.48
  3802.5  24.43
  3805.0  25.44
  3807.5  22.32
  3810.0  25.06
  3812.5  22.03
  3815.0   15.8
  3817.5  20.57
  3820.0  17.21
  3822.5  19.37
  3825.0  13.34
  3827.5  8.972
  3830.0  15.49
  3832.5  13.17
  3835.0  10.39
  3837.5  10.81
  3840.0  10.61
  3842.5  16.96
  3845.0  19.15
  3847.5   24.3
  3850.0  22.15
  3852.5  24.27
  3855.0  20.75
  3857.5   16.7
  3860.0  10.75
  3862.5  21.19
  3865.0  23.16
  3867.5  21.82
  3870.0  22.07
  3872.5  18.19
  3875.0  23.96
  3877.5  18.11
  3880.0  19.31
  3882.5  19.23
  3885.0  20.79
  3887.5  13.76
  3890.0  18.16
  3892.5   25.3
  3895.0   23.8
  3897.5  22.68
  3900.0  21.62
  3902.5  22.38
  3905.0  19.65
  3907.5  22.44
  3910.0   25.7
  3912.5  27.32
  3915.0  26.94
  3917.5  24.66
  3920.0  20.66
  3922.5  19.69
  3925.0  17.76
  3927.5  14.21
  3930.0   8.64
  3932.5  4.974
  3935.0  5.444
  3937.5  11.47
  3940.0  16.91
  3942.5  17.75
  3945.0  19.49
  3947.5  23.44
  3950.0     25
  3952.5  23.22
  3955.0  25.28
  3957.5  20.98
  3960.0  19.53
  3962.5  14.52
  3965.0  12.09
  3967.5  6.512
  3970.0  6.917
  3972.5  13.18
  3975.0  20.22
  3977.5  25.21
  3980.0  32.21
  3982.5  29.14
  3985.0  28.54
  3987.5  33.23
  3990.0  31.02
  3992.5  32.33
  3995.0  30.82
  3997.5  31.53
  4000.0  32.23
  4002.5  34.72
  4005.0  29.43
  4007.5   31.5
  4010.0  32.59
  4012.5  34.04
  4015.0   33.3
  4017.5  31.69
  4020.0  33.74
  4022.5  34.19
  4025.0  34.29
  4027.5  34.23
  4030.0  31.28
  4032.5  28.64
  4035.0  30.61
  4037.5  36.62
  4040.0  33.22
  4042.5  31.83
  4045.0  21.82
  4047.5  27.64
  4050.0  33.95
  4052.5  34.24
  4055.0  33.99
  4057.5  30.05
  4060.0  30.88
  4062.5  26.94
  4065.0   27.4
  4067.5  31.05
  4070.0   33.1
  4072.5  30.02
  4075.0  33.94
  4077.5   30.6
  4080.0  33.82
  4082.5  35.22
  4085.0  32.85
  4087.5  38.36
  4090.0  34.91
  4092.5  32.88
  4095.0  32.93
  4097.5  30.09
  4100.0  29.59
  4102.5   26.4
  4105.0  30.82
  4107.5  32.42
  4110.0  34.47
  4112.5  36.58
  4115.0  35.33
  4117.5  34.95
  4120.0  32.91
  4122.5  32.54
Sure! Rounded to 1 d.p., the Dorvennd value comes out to 19.5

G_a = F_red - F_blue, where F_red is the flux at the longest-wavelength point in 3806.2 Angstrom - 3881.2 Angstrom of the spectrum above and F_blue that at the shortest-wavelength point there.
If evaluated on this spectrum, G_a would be -3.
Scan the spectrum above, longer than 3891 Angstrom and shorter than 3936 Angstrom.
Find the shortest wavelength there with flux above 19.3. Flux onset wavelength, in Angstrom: 3892.5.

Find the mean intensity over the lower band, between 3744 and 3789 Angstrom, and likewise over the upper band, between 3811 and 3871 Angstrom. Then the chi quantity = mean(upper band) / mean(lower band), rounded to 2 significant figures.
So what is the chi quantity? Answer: 0.85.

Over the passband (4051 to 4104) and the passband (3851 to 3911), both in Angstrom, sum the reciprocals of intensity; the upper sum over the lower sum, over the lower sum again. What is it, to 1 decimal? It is 0.5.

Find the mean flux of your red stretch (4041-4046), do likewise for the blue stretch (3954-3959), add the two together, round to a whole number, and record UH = 50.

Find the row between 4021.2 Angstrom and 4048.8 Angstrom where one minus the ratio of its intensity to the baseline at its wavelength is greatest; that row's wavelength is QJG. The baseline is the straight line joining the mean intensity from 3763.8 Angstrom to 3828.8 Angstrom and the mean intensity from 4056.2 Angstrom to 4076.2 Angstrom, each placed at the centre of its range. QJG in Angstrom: 4045.0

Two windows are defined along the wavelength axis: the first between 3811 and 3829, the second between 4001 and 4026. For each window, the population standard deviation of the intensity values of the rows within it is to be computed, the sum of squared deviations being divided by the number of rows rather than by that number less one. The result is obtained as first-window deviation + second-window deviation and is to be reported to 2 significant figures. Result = 5.8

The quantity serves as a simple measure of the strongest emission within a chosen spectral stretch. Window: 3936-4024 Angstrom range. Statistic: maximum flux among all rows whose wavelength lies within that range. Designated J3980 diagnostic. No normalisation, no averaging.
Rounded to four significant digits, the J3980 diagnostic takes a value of 34.72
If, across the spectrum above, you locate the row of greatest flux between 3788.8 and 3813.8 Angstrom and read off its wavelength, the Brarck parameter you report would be 3792.5 Angstrom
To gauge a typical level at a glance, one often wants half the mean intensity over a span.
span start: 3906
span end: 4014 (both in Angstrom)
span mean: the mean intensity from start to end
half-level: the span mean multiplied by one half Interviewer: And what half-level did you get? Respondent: 11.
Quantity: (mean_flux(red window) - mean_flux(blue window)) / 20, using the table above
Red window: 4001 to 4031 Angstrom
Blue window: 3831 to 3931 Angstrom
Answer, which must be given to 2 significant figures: 0.67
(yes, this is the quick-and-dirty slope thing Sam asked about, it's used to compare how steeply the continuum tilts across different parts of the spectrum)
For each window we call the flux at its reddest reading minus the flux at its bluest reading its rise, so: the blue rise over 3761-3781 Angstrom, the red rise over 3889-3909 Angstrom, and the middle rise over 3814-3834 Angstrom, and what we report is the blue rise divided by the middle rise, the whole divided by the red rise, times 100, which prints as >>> -92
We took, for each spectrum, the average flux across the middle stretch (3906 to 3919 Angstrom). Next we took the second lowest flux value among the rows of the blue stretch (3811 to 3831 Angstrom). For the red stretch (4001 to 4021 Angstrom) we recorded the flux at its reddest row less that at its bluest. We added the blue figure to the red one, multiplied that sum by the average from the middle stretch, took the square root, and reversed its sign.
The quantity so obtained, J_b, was -17.7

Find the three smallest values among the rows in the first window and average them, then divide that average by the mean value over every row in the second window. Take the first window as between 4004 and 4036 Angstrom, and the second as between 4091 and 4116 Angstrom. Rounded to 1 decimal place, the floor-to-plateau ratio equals 0.9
